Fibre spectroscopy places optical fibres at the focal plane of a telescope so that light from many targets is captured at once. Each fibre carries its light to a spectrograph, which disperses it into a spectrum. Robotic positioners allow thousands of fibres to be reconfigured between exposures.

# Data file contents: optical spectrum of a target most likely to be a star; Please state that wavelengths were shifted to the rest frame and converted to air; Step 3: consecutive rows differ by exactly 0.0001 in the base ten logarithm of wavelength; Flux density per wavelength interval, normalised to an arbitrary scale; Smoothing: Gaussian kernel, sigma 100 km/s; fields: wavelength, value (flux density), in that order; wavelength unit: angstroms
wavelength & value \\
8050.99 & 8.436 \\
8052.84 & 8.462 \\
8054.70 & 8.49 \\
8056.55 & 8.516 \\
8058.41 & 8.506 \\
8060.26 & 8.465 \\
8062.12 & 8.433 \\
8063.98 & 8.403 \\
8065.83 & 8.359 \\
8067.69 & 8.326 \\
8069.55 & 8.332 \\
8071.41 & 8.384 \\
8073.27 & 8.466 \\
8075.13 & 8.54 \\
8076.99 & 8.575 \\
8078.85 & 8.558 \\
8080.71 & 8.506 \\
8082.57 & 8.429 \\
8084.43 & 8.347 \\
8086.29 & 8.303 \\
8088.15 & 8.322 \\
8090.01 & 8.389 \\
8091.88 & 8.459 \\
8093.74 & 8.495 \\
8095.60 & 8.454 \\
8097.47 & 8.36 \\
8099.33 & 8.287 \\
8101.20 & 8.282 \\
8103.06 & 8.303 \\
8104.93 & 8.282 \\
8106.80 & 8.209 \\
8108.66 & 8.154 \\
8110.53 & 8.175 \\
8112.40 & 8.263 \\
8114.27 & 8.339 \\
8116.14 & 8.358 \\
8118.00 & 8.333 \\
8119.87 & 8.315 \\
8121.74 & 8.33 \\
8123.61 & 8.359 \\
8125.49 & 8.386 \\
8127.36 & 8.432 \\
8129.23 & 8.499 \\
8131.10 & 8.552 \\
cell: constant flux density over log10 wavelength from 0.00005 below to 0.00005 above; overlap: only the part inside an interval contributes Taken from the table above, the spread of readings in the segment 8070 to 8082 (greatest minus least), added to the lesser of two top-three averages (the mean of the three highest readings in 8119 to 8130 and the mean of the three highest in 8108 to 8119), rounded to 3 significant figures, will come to 8.53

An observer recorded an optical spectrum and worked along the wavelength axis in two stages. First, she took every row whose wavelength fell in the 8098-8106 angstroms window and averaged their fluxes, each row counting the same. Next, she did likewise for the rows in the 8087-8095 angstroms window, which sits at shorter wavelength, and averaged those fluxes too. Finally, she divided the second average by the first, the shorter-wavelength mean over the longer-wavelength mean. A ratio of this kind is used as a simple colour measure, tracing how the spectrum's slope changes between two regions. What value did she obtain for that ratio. 1.02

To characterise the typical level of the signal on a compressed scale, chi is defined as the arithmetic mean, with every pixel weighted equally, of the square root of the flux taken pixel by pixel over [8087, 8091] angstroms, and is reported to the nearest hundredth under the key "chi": 2.89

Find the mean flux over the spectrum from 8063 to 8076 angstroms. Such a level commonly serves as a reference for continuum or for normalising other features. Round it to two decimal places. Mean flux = 8.40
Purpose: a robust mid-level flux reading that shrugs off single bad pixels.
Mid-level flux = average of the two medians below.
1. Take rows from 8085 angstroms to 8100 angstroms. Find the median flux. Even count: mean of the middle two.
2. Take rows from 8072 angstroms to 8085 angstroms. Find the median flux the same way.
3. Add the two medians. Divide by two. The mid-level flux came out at 8.44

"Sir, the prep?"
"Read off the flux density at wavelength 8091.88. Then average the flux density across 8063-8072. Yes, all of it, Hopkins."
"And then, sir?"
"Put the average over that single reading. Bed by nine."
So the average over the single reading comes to 0.99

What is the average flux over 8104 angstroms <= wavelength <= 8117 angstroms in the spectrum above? 8.25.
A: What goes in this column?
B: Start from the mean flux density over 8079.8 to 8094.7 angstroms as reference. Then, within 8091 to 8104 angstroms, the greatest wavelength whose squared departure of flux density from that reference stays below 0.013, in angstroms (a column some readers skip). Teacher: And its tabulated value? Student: 8103.06 angstroms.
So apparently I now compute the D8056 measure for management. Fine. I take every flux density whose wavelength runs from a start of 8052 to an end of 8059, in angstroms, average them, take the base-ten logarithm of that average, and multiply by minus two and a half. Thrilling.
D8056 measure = -2.32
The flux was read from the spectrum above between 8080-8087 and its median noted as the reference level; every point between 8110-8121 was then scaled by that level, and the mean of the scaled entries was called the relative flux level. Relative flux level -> 0.99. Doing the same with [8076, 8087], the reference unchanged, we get 1.01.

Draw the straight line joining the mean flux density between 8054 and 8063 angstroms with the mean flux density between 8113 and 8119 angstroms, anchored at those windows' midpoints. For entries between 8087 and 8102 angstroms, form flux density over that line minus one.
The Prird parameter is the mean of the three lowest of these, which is -0.011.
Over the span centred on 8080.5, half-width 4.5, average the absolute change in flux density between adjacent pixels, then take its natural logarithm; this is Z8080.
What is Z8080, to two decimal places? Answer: -2.86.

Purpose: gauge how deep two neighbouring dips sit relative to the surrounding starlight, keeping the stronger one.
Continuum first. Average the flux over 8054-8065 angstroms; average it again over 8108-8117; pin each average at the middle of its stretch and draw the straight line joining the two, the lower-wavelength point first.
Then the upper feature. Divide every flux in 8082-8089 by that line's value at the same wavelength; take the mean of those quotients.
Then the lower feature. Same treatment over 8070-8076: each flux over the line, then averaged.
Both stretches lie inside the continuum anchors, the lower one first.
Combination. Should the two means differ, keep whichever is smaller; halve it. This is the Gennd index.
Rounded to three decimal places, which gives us 0.499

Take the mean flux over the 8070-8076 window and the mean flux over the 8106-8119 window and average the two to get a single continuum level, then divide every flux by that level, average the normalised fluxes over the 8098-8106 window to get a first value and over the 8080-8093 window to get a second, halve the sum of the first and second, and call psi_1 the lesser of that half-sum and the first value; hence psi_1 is 0.99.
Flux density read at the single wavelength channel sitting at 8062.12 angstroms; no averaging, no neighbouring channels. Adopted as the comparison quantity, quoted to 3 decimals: 8.433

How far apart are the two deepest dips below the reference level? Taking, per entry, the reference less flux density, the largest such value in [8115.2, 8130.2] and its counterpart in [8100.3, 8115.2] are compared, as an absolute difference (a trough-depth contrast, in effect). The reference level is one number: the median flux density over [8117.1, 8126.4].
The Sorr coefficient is 0.16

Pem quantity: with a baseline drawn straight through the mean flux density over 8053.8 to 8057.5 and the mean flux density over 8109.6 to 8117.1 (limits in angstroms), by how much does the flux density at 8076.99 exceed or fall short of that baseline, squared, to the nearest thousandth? 0.023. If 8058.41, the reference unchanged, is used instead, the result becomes 0.000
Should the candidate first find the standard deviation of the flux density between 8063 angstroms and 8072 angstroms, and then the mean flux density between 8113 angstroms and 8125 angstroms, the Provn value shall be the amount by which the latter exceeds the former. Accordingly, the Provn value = 8.31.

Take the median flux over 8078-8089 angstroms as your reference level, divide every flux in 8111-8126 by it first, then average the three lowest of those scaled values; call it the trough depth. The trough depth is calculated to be 0.9898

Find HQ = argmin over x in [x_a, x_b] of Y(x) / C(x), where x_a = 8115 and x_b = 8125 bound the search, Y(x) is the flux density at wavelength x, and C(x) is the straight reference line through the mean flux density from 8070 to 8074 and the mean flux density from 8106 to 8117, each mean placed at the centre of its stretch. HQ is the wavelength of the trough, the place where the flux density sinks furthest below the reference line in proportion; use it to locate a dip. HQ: 8119.87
